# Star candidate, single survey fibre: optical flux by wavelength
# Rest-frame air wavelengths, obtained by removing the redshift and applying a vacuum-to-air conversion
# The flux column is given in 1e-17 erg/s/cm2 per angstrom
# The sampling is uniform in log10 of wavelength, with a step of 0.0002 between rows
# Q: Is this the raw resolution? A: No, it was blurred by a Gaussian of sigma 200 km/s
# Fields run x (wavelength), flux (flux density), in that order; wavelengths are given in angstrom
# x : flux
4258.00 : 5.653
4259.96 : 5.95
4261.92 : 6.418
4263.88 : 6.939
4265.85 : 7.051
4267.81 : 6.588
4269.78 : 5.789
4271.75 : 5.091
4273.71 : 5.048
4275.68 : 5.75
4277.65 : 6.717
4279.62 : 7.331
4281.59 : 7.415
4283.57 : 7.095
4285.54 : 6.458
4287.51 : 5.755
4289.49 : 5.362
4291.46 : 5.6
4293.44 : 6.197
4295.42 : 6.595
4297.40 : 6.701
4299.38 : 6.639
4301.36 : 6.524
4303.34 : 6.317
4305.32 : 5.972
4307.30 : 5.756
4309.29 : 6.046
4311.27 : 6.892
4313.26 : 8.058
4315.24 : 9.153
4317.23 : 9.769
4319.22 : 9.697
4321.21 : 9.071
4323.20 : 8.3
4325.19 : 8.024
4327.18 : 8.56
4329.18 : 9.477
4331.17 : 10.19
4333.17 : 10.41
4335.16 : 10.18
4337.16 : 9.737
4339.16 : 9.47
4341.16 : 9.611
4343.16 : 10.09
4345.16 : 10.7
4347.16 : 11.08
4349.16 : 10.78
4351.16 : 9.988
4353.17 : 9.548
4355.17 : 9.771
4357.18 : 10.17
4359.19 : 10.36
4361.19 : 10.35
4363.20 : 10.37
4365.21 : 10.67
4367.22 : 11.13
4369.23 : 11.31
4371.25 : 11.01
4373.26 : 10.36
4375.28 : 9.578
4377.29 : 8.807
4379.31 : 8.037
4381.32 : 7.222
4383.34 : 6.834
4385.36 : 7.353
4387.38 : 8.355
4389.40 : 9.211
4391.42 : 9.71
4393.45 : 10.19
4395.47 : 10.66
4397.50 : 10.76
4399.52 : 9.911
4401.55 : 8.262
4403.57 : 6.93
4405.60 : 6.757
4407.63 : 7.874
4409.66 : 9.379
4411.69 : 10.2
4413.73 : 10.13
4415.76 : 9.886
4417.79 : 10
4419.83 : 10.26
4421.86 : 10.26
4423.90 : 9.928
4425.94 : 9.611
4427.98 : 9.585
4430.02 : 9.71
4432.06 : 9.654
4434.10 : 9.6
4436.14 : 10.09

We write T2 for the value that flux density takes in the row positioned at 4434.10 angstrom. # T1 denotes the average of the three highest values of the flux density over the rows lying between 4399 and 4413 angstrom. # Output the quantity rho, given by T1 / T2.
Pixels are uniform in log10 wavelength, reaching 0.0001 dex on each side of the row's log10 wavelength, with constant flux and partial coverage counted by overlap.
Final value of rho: 1.02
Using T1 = 9.8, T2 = 9.6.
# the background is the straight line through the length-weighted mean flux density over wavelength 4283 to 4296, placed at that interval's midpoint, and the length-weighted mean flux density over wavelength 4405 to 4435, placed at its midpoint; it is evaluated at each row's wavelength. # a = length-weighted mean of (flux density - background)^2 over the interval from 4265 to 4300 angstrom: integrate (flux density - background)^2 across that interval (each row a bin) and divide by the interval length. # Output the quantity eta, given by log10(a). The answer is -0.16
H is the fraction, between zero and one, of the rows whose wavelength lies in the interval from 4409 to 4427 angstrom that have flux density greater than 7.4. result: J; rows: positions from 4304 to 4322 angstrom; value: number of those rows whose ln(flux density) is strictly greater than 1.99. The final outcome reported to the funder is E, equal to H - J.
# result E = -4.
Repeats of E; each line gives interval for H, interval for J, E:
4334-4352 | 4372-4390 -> -6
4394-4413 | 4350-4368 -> -8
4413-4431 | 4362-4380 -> -8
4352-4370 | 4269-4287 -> -1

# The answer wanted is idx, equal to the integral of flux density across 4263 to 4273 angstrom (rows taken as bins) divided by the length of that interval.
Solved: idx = 6.3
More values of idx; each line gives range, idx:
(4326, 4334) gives 9.6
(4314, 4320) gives 9.5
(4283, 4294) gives 6.0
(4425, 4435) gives 9.6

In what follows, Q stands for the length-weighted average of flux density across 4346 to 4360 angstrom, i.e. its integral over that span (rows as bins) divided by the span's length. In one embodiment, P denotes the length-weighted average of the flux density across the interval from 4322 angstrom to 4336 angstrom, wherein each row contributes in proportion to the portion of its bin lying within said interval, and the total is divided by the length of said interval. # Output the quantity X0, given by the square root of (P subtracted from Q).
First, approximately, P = 9.29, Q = 10.2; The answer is 1.0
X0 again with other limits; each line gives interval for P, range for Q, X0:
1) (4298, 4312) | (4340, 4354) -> 2.0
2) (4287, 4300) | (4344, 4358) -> 2.0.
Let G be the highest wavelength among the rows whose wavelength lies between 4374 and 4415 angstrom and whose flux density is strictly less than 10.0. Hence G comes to 4409.66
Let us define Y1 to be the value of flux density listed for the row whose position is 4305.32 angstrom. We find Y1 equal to 5.972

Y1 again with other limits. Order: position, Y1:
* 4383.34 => 6.834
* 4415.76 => 9.886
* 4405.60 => 6.757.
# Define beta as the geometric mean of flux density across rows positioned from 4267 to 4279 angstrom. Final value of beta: 5.8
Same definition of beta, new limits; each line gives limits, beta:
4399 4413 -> 8.4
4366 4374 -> 10.9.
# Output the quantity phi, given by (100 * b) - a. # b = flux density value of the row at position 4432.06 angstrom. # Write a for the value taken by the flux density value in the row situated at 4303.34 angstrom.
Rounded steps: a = 6.317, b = 9.654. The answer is 959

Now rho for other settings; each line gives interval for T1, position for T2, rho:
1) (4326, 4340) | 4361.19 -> 0.99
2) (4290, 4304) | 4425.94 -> 0.69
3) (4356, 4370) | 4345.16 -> 1.03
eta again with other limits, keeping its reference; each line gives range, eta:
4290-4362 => 0.61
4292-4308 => -0.79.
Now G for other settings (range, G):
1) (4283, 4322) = 4321.21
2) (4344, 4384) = 4383.34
